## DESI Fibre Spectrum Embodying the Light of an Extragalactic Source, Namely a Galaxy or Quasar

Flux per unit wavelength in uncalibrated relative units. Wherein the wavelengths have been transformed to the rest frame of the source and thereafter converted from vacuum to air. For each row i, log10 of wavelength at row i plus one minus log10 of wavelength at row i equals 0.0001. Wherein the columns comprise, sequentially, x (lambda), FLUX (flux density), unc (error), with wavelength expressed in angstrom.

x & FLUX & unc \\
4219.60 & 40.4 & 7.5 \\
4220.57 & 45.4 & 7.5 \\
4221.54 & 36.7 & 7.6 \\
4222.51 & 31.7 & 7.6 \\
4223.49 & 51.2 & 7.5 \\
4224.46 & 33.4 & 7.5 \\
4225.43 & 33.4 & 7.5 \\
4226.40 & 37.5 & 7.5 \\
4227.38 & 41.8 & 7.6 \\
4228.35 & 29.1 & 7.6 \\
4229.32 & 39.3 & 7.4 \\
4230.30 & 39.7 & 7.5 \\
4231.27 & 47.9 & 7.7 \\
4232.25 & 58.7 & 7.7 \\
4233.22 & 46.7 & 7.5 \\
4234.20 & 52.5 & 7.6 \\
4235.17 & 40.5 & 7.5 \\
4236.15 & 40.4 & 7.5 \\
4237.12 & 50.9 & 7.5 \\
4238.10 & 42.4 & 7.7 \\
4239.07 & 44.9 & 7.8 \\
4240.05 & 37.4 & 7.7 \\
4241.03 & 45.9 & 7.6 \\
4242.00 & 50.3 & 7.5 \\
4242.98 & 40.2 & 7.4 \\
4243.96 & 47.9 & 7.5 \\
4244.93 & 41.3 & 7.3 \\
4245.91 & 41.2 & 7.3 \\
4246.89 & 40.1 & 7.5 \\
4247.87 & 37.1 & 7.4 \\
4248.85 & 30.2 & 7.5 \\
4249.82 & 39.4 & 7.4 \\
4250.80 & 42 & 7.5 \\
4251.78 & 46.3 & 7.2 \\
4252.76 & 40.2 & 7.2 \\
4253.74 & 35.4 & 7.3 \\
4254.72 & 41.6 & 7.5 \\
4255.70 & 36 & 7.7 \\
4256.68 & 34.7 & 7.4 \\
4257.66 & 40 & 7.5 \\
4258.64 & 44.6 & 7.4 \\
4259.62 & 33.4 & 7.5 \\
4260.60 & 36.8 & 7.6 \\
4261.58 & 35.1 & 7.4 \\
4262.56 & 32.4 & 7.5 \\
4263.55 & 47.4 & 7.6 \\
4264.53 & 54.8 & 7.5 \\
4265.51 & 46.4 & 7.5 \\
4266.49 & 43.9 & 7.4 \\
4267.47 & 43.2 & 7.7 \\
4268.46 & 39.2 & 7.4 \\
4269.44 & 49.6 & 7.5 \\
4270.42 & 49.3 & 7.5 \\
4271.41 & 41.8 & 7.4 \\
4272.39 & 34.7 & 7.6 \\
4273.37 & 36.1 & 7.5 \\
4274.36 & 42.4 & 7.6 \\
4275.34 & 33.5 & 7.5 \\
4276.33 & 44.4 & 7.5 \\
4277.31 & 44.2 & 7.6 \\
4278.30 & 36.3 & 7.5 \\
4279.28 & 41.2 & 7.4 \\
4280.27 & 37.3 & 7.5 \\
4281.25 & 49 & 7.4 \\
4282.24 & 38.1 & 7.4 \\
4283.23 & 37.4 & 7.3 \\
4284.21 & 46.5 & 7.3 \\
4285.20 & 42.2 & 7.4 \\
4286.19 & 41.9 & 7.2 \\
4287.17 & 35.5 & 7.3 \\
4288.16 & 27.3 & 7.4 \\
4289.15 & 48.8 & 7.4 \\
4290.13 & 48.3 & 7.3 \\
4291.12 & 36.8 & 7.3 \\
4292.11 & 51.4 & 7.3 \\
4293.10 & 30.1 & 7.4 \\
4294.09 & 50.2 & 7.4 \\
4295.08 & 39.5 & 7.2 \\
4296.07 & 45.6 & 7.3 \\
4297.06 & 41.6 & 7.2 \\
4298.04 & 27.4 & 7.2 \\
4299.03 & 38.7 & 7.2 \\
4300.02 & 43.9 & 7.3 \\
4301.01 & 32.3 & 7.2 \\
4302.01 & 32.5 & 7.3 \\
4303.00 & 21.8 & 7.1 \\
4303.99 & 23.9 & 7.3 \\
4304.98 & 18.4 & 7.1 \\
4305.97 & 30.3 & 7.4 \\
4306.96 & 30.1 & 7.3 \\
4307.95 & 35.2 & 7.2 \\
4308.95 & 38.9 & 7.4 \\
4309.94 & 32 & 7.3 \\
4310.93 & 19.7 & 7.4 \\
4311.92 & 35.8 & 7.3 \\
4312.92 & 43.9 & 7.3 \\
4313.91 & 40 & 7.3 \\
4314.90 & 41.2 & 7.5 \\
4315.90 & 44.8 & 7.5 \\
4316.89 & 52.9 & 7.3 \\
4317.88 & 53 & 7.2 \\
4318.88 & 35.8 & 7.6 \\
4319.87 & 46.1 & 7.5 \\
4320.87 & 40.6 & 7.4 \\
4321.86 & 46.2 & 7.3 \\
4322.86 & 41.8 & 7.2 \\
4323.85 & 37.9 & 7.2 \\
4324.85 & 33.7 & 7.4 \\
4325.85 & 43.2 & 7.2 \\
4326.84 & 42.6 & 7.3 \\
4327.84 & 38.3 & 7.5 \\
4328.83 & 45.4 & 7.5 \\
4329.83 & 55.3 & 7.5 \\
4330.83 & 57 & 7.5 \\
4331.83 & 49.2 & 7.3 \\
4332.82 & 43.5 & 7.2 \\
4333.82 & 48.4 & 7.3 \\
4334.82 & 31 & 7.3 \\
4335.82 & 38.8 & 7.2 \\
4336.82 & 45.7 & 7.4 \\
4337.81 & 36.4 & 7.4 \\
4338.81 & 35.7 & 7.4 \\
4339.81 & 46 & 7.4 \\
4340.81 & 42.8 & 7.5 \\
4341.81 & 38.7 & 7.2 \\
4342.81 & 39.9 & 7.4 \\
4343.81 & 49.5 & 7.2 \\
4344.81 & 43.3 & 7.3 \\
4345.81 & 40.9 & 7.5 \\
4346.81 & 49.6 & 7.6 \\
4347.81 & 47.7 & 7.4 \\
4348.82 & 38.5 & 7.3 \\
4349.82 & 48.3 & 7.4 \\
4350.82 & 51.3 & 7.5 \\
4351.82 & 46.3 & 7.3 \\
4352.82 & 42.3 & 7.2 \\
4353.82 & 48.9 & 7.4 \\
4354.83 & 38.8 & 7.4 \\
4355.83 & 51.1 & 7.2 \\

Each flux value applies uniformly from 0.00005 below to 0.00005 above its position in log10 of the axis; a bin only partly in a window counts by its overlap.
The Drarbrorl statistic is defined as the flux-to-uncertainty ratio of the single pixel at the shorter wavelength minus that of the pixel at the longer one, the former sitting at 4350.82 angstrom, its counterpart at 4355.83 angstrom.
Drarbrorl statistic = -0.3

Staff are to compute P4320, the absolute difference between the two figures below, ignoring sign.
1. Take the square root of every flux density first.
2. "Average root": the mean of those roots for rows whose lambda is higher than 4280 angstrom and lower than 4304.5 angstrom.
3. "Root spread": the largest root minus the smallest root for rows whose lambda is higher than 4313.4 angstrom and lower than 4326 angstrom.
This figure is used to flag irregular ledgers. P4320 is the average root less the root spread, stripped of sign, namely 4.71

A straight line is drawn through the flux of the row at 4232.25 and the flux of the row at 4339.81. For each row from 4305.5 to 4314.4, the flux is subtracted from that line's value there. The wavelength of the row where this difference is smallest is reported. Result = 4312.92 angstrom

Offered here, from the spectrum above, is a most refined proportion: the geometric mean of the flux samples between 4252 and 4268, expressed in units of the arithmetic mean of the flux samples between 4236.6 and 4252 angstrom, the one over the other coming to 0.94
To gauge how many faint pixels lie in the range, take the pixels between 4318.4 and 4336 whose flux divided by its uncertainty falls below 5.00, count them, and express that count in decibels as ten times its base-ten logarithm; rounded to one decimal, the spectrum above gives 4.8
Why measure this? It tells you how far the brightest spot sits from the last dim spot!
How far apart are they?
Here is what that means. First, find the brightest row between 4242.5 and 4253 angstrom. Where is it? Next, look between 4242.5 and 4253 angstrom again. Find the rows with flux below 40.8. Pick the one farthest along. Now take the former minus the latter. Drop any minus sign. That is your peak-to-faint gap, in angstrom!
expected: 8.8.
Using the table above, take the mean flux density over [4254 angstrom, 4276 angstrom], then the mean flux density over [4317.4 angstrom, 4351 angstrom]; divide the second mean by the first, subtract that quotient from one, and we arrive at -0.07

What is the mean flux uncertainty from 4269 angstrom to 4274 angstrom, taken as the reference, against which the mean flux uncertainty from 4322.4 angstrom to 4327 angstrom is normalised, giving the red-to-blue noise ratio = 0.968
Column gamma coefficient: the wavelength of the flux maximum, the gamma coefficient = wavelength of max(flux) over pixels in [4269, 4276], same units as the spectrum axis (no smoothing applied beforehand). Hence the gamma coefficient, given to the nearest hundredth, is 4269.44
